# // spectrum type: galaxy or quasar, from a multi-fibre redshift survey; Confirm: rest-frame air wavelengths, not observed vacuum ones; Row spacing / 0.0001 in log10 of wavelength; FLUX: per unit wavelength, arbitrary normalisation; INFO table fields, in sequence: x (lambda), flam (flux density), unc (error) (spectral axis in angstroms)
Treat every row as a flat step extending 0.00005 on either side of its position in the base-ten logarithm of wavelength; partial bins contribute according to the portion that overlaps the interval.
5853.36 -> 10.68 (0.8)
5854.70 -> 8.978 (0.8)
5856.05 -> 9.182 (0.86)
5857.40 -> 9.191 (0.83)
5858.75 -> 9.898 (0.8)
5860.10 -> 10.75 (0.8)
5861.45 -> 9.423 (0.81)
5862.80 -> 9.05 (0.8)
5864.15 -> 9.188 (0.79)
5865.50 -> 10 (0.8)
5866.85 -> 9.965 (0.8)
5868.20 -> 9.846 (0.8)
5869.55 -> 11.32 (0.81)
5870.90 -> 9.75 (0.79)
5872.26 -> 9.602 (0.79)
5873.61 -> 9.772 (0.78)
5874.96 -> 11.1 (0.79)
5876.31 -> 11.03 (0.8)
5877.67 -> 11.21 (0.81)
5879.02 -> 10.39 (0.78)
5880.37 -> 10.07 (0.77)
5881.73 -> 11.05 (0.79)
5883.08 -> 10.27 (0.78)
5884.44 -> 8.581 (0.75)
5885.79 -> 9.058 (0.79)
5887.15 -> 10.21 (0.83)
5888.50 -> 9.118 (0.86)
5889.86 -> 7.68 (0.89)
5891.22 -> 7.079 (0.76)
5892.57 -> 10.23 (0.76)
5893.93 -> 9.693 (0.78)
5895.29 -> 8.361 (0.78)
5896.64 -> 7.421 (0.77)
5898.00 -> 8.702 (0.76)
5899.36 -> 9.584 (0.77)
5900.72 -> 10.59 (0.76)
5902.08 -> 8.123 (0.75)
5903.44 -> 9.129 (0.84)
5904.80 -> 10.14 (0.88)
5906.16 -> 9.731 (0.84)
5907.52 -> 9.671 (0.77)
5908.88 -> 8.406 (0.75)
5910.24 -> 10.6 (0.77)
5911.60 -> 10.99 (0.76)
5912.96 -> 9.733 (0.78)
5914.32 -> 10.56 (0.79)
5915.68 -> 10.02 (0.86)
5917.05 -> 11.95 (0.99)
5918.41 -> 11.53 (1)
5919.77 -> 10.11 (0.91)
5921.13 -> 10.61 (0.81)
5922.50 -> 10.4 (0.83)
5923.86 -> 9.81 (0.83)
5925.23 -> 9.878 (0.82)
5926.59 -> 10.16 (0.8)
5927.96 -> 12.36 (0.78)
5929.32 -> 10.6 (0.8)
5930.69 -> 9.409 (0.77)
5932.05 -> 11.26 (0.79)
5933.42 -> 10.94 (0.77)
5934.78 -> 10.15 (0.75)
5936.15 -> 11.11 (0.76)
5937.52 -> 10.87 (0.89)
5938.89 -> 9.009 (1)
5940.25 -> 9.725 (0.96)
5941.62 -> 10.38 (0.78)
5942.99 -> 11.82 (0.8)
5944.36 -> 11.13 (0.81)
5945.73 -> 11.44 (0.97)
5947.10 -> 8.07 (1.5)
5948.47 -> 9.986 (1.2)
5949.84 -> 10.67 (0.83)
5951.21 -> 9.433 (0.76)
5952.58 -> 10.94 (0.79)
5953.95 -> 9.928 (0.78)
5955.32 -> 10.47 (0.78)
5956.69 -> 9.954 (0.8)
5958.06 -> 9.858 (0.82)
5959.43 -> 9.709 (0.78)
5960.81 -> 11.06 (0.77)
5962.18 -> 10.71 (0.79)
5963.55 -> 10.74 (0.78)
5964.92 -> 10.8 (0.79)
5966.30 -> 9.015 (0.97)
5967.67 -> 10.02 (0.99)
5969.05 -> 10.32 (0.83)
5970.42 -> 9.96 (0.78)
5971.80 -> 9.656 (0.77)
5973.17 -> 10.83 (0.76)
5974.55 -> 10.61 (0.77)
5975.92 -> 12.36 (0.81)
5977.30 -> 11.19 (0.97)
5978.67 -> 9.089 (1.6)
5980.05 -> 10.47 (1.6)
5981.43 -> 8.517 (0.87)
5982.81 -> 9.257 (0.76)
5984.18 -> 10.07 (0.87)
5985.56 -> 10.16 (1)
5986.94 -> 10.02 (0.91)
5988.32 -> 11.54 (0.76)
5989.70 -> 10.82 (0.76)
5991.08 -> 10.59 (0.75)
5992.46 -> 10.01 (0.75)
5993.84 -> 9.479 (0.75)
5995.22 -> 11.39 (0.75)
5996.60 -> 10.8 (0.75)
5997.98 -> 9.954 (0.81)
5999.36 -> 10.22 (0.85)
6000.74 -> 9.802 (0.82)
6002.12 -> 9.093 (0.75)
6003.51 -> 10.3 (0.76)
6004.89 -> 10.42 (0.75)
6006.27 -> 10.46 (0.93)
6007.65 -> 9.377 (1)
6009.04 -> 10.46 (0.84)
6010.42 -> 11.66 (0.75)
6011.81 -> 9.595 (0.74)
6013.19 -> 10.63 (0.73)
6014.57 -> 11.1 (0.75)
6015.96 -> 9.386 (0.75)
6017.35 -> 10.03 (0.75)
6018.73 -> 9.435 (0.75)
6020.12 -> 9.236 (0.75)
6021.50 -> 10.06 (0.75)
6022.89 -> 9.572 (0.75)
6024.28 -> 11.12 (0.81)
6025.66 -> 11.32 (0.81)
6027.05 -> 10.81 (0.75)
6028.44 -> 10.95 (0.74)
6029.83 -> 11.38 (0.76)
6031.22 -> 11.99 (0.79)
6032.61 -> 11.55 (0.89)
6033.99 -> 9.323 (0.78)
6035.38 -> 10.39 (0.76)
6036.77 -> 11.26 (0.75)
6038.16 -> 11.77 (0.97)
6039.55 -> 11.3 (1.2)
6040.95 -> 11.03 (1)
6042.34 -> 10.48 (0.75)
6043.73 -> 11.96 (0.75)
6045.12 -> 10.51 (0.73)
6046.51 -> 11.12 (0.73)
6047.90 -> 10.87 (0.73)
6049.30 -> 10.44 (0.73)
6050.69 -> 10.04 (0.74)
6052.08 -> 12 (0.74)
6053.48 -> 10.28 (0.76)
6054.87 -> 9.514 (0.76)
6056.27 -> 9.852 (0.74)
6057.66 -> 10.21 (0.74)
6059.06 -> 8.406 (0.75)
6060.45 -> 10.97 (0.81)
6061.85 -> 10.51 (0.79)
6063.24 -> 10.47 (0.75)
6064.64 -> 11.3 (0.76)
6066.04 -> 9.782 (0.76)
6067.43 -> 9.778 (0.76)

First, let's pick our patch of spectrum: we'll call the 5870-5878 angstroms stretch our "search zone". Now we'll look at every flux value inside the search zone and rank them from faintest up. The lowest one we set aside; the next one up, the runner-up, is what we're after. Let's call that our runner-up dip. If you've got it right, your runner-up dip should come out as 9.75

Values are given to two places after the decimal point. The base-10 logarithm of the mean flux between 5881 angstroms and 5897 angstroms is 0.96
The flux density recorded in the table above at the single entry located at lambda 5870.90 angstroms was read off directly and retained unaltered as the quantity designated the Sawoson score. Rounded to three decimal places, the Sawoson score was 9.750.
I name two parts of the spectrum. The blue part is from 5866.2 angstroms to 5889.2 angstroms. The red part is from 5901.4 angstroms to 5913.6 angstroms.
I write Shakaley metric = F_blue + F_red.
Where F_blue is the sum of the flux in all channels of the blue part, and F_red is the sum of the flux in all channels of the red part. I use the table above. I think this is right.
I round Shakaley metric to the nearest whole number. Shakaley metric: 259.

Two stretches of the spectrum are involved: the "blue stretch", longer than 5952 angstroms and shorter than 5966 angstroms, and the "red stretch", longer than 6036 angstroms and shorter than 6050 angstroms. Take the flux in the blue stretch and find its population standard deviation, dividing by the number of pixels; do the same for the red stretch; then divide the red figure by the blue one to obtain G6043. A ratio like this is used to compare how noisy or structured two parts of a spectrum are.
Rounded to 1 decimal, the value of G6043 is 1.0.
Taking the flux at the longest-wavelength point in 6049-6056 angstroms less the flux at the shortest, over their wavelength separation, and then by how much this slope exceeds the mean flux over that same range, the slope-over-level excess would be -10.6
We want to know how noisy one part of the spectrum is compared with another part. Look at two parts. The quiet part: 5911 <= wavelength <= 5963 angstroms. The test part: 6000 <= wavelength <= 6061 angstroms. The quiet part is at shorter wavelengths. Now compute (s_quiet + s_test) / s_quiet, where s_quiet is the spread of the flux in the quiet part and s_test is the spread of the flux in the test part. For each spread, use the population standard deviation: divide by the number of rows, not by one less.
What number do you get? 2.03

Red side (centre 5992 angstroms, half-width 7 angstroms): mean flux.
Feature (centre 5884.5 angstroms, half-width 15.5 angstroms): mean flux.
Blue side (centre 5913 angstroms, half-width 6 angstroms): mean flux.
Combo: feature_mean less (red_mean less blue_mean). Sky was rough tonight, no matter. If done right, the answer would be 9.53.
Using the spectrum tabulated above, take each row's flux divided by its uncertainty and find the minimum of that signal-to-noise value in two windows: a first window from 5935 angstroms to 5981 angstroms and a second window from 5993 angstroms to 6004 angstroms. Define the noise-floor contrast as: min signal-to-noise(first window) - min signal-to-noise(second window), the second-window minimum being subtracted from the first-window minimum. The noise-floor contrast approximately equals -7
